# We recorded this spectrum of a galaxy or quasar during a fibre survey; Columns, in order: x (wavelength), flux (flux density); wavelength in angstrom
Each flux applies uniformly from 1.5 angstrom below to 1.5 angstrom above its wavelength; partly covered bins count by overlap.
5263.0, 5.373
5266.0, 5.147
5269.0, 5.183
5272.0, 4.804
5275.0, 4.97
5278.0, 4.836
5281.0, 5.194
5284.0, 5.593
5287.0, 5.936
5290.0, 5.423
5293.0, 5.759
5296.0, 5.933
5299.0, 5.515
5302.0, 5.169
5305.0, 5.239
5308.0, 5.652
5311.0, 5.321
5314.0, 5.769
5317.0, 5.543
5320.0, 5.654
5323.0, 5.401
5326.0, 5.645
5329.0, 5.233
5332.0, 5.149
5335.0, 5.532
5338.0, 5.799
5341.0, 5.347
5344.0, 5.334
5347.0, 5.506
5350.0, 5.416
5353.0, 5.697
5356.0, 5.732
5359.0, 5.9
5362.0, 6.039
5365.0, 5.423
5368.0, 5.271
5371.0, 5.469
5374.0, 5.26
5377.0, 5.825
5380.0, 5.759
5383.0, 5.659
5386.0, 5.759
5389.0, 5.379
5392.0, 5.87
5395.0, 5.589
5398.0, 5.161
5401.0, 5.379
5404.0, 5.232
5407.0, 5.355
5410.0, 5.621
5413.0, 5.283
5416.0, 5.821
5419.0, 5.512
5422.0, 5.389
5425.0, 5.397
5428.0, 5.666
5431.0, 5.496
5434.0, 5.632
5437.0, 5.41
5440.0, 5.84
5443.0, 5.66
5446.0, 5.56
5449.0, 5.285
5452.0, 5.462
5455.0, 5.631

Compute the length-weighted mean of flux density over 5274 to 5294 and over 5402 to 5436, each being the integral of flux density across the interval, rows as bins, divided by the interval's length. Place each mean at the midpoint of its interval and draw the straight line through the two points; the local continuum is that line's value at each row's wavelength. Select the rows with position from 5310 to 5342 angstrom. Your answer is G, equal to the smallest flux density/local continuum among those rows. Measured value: 0.949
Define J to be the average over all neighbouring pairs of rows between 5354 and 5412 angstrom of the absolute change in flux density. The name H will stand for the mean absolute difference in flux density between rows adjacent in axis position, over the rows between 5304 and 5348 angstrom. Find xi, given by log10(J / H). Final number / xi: -0.02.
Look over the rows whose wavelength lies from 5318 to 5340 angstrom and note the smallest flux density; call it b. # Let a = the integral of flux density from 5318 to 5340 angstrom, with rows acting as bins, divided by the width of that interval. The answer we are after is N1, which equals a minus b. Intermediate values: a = 5.49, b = 5.149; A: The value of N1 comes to 0.34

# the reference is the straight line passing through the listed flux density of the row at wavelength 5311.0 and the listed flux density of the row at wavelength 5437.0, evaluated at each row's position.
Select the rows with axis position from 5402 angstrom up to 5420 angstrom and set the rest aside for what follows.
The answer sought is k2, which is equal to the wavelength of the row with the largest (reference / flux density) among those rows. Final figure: 5404.0 angstrom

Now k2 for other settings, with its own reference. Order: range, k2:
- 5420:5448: 5422.0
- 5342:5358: 5344.0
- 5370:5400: 5398.0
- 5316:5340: 5332.0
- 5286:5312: 5302.0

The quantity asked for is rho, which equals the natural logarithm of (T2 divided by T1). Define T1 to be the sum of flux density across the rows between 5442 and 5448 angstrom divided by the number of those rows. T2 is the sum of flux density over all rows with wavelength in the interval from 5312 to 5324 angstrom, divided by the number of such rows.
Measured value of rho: -0.003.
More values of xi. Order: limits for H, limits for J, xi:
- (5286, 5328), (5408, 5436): -0.10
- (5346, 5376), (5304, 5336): 0.14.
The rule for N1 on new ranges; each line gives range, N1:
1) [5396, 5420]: 0.26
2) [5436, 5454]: 0.26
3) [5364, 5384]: 0.26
